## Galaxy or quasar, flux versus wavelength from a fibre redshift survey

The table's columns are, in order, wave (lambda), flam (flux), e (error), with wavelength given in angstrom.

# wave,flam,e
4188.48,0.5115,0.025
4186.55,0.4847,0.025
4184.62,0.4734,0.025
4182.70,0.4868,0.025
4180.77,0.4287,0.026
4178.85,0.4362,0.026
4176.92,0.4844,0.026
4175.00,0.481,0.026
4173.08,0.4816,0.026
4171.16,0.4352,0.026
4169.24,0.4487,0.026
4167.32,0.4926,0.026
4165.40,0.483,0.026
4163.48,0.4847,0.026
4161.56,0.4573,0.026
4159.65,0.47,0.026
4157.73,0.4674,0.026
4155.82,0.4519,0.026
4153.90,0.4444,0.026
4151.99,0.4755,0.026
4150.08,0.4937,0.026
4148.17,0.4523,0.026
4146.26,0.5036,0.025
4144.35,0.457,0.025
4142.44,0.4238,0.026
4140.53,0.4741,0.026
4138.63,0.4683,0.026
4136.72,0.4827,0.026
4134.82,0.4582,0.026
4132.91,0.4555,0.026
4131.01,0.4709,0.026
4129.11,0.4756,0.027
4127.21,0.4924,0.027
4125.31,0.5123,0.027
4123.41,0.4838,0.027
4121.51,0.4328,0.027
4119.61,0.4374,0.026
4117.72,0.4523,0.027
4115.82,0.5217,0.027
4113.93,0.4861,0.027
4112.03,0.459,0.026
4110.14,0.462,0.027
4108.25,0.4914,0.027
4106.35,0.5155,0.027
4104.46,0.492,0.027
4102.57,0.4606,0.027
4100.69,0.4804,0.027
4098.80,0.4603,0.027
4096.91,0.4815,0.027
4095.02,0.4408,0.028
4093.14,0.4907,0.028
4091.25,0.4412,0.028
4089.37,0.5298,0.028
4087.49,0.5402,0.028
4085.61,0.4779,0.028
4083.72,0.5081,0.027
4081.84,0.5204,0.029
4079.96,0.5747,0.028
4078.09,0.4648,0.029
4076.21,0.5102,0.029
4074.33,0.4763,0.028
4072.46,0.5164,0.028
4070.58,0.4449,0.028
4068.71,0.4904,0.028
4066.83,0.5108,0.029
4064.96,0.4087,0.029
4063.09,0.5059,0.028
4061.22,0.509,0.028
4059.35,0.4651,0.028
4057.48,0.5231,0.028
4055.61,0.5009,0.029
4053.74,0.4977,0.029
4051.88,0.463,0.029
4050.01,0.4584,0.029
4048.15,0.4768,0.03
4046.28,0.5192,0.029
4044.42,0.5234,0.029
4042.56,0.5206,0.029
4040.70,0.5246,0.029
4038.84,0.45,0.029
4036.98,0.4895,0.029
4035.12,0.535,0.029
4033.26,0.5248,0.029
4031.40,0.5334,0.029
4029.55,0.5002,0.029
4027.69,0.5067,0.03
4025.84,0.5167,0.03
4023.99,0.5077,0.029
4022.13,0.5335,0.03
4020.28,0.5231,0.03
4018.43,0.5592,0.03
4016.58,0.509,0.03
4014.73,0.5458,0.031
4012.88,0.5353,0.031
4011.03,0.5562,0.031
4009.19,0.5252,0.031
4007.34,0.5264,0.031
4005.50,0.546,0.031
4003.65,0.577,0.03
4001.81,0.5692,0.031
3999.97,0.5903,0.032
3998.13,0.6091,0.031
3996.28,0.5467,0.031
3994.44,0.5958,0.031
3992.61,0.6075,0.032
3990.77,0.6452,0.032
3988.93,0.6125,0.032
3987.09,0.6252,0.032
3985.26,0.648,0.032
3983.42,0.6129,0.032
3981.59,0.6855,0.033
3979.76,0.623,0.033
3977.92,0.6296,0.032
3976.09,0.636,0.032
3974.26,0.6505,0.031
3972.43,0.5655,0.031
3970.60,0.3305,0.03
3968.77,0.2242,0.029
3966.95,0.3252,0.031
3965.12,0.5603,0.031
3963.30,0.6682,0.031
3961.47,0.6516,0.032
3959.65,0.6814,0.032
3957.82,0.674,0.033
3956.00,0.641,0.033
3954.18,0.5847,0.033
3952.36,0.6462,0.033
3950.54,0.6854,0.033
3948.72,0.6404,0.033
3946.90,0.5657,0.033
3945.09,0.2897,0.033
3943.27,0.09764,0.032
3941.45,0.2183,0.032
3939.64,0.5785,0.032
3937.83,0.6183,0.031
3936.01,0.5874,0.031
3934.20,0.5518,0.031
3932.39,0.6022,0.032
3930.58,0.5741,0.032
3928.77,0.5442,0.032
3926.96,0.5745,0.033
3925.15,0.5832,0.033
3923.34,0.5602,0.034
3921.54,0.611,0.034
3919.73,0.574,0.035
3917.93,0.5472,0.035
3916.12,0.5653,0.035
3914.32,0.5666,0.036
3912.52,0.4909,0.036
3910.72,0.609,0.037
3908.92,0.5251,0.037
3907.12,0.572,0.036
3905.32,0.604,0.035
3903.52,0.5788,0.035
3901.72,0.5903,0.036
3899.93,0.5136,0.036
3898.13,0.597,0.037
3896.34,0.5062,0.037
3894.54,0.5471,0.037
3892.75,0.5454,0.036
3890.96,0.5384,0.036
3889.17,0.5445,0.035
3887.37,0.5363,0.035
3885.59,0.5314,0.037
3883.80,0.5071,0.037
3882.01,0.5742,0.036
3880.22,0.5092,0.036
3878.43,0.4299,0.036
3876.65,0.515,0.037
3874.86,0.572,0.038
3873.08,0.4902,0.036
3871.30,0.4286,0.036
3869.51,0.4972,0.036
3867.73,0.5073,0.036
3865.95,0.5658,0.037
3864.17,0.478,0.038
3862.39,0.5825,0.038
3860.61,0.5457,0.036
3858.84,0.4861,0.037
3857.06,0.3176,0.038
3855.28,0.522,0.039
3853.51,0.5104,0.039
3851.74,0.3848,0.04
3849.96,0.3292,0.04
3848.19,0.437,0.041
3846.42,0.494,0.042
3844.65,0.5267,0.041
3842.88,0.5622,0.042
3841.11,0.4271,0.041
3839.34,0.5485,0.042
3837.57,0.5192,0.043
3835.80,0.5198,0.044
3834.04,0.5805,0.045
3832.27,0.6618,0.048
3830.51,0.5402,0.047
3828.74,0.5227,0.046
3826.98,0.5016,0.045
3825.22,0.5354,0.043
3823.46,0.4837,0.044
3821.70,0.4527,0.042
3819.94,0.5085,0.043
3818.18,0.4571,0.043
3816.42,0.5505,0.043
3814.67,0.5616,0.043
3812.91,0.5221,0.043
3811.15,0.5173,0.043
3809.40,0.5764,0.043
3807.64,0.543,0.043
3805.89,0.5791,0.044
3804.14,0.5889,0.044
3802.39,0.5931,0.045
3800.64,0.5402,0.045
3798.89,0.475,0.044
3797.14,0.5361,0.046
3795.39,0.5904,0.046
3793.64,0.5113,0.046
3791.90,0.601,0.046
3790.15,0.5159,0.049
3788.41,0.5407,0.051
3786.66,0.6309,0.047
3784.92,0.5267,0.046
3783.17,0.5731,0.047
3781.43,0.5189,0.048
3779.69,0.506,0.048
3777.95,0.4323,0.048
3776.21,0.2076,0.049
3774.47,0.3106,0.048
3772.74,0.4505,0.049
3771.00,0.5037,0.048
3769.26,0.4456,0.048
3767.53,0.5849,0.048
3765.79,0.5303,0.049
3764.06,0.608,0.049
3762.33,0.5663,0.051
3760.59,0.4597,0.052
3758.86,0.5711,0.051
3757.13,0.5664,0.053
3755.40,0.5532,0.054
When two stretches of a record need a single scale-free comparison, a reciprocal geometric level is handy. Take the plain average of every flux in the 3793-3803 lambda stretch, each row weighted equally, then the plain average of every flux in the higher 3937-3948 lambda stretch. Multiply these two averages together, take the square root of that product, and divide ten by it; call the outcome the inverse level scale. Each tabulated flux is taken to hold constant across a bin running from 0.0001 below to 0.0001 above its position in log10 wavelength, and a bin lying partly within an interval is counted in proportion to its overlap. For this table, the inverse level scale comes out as 21.6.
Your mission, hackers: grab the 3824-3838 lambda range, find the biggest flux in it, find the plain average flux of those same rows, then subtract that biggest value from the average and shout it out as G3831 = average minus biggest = -0.11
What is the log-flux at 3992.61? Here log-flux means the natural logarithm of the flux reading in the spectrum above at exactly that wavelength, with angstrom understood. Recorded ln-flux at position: -0.50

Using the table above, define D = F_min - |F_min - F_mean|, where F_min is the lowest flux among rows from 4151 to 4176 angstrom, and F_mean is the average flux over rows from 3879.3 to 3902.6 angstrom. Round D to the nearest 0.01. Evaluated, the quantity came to 0.33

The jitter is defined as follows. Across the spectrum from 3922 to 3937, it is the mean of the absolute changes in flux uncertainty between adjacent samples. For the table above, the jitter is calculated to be 0.0004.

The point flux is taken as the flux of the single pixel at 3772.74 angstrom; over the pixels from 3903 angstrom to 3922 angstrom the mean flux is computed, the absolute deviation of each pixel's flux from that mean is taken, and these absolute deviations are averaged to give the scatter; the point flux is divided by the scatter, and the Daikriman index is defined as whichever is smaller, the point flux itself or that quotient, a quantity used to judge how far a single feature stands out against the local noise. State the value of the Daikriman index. 0.45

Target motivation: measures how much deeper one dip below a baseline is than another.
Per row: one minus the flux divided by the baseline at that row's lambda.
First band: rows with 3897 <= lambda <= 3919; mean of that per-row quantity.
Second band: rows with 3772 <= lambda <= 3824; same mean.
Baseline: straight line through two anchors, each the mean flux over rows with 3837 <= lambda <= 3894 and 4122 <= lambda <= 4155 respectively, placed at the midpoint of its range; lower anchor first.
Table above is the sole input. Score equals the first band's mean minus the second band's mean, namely -0.12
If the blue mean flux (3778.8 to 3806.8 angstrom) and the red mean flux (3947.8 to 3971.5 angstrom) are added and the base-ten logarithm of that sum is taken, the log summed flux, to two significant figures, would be 0.047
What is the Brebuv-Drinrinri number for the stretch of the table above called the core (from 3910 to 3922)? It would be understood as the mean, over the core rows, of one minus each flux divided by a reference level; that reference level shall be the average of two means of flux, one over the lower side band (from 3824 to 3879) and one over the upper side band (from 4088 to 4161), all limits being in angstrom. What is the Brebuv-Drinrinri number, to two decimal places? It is -0.16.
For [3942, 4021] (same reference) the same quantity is -0.15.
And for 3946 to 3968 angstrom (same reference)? -0.25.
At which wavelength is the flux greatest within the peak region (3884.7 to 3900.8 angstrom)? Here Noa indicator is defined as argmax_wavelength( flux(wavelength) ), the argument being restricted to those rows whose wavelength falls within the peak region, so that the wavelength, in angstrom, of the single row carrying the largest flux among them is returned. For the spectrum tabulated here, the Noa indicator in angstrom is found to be 3898.13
